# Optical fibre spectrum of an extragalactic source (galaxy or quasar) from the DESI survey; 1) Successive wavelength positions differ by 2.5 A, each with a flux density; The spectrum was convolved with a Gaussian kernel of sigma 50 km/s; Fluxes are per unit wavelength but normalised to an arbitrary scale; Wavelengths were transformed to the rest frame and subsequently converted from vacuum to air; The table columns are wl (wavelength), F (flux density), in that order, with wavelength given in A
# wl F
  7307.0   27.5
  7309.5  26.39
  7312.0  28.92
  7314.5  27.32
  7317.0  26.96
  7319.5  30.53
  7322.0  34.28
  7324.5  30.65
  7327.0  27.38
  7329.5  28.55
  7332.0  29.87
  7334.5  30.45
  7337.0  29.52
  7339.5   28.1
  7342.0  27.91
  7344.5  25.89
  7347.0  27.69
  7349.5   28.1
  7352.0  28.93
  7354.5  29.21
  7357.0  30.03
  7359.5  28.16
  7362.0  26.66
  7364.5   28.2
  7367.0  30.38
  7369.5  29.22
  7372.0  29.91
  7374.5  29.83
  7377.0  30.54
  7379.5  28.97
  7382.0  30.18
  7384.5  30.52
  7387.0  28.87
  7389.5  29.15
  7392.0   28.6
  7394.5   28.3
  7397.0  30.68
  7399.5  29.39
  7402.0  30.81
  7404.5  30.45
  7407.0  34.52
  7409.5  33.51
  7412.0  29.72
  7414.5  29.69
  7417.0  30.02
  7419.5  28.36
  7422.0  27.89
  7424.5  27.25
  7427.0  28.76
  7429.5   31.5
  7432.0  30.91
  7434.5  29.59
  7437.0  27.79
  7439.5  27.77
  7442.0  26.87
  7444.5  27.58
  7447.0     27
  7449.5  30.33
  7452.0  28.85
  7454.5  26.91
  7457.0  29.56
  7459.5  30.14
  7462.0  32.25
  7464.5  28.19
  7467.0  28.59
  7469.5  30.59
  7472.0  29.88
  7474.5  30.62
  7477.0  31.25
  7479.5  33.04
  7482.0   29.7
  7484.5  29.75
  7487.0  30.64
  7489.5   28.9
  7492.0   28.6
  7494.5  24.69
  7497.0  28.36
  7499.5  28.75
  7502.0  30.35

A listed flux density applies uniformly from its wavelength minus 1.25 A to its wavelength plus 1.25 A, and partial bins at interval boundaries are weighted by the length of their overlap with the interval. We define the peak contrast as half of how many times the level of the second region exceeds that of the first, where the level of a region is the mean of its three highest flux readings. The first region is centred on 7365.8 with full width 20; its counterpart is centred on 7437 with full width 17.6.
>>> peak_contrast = 0.51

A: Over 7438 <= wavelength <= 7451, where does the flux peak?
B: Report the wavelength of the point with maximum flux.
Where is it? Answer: 7449.5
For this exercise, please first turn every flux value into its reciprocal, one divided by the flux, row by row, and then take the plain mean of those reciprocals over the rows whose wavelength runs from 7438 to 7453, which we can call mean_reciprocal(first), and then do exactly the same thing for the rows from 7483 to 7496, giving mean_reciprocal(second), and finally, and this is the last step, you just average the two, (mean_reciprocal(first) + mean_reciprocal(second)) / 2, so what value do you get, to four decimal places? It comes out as 0.0355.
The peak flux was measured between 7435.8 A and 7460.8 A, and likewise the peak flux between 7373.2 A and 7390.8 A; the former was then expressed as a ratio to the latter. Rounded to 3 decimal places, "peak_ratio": 0.993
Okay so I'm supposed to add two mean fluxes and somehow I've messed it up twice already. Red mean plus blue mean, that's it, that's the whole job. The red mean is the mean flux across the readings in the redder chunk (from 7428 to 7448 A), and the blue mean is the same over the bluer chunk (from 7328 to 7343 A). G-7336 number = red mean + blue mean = 57.7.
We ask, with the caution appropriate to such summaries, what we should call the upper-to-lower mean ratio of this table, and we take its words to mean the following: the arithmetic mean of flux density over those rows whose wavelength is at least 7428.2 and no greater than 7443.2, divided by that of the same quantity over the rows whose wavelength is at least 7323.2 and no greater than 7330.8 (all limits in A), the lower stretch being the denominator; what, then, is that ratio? 1.01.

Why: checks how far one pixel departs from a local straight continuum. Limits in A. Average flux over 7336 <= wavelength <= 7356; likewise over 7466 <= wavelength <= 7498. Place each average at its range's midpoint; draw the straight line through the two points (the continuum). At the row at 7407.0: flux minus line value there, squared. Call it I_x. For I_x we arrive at 33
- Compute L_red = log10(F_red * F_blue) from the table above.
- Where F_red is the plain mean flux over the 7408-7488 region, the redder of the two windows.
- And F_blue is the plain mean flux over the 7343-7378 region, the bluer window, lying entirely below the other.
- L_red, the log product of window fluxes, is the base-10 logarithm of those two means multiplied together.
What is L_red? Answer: 2.93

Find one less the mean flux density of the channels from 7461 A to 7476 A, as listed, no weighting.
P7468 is -29.0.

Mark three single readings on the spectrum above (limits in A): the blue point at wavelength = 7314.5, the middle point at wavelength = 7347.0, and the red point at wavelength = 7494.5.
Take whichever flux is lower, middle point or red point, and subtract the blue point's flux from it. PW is -2.6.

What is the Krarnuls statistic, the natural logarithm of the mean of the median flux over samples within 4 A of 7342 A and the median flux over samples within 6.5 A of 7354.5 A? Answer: 3.35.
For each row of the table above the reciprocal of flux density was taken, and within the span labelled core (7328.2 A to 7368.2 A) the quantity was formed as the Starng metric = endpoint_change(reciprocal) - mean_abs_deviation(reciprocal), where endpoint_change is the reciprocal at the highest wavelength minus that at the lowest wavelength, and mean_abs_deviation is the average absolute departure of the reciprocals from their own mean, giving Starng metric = -0.0034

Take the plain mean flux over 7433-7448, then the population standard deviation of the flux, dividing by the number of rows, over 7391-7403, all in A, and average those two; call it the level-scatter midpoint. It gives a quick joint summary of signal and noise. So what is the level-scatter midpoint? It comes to 14.4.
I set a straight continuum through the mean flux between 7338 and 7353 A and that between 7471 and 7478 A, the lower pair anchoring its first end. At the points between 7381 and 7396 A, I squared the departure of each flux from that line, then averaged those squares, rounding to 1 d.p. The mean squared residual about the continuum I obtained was 1.1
